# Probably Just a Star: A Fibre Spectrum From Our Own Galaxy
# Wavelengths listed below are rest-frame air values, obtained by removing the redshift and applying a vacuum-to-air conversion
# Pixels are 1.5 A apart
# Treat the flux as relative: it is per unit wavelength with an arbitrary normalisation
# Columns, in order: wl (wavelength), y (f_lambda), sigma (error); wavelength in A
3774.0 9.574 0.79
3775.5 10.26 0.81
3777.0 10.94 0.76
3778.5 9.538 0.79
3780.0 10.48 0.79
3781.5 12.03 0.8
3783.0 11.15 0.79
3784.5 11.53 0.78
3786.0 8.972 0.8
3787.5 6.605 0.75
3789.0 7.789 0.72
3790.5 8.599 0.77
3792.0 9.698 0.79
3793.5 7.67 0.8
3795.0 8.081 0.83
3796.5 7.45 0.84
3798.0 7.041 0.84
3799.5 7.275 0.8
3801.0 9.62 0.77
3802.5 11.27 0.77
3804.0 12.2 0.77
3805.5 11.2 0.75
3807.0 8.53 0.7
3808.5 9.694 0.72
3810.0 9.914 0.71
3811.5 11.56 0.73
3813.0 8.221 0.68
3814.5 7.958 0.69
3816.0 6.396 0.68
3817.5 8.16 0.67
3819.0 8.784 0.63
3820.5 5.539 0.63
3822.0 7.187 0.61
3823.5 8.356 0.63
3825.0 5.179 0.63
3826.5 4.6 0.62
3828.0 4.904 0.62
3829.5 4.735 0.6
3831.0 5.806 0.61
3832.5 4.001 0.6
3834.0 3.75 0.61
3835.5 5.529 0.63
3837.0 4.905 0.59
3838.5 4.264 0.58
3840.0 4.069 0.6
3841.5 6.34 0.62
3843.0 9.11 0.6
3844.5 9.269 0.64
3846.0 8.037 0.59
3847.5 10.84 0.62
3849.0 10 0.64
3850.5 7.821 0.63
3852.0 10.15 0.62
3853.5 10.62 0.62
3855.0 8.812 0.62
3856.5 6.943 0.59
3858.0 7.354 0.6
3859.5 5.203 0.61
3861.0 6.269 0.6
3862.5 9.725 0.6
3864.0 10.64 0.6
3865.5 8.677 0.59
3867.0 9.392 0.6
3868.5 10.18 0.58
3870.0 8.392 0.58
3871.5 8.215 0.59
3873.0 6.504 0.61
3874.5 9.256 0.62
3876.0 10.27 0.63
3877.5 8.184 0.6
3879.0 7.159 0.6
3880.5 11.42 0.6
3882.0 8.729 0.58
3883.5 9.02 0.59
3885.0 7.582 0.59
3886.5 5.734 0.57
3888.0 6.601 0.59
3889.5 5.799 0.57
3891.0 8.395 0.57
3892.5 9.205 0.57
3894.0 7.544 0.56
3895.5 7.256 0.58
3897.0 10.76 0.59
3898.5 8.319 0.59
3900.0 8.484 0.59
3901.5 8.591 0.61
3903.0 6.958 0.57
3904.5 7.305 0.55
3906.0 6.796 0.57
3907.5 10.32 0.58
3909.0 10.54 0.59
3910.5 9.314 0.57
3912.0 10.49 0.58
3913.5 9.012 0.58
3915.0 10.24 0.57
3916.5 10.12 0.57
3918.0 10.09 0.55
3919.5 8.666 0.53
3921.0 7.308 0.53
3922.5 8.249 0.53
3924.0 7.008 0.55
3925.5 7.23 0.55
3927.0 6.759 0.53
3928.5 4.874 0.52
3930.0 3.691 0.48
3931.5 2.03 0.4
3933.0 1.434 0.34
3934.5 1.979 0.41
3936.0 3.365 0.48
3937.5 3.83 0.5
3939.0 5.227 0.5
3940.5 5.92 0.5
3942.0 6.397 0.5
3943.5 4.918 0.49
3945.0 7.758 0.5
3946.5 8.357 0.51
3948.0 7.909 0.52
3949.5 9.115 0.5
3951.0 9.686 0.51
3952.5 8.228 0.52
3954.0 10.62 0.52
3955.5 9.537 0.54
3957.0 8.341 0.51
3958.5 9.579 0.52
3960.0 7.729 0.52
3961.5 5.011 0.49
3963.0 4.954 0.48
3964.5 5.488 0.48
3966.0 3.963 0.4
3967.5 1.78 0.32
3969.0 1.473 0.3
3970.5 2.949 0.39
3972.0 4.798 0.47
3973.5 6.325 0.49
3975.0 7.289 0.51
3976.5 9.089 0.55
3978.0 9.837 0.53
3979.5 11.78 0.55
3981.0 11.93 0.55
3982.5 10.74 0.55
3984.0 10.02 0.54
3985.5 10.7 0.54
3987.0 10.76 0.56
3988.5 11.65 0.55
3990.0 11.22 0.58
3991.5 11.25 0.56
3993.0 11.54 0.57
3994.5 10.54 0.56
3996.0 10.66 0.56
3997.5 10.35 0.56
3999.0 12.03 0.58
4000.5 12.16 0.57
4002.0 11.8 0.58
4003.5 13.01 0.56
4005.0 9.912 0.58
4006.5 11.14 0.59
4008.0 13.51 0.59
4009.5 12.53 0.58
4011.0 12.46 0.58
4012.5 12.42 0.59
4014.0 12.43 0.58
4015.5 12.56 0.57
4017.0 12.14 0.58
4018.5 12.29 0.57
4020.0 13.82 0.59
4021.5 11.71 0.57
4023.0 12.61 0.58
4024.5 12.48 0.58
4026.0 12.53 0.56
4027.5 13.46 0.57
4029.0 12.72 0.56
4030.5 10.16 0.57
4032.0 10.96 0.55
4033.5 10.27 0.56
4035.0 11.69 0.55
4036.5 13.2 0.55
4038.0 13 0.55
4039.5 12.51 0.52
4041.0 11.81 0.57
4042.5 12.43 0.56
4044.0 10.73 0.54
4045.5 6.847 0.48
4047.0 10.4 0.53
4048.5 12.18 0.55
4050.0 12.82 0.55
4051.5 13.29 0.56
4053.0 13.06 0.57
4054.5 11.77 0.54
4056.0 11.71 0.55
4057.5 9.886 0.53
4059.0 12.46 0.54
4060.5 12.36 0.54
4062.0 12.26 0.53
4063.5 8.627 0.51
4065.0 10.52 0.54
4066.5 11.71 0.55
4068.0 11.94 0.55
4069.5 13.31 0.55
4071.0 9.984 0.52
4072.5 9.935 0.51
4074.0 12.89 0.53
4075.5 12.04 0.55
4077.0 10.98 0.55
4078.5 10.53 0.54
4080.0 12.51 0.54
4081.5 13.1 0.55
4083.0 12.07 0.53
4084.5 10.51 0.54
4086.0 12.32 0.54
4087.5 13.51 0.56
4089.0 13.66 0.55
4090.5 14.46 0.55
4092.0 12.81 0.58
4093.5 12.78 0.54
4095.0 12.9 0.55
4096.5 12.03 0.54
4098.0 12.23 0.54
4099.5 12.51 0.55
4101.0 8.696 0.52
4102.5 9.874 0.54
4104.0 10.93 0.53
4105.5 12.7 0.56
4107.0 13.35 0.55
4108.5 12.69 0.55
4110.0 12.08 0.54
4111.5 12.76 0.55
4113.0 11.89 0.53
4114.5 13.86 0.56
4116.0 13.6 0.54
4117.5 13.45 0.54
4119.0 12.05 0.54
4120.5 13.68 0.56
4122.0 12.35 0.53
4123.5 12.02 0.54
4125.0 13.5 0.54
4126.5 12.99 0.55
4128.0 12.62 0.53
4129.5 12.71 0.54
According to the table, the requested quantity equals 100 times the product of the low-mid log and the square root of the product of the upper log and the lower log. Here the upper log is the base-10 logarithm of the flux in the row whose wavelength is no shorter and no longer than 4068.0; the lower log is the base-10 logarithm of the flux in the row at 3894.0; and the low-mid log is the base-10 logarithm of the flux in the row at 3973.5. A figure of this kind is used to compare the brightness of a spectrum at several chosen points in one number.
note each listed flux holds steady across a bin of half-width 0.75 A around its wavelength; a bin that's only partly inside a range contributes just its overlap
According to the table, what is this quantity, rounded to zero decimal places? 78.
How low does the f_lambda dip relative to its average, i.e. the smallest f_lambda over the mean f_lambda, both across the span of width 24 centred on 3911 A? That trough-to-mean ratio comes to 0.76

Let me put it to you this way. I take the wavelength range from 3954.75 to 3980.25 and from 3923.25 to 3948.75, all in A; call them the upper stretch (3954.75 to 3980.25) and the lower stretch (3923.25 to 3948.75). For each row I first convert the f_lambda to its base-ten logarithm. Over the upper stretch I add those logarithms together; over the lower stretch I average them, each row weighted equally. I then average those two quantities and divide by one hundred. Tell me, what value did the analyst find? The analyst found 0.067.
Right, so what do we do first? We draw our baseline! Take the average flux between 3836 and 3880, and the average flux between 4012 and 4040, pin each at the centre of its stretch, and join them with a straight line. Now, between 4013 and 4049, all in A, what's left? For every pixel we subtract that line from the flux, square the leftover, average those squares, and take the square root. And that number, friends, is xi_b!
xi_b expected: 1.6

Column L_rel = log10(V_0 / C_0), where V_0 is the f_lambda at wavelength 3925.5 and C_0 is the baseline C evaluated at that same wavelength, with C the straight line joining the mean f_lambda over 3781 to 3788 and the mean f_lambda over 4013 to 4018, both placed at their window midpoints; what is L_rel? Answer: -0.201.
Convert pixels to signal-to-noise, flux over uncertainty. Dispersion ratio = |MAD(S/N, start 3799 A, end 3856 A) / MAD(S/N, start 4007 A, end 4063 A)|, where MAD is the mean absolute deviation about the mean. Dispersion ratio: 2.0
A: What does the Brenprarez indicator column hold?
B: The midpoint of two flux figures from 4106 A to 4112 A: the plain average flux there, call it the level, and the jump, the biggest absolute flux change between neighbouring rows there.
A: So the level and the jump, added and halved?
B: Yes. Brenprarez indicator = 6.7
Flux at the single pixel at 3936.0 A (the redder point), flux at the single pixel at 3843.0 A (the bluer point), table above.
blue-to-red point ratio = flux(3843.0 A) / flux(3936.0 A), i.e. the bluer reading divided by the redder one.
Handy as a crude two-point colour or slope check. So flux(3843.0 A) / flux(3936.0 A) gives 2.7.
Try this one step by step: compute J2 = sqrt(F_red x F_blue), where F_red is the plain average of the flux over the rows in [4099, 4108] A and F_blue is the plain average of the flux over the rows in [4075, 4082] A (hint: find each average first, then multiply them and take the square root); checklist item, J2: 11.6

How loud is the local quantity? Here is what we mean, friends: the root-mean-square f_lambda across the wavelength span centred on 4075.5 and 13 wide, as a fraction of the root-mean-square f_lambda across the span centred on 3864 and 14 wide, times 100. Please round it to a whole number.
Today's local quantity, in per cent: 137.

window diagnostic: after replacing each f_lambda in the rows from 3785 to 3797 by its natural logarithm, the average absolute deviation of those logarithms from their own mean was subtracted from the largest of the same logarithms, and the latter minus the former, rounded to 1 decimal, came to 2.2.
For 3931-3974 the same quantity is 1.9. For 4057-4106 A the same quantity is 2.6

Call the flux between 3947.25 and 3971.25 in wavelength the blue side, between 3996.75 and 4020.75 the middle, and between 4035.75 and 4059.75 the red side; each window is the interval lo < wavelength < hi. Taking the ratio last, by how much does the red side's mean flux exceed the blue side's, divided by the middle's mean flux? 0.42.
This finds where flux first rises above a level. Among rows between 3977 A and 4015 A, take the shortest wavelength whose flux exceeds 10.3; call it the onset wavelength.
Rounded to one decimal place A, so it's 3979.5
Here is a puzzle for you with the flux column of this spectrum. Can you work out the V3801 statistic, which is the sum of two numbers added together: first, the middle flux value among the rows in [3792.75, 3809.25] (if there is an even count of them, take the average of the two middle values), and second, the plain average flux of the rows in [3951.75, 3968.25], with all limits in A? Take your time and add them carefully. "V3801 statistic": 15.4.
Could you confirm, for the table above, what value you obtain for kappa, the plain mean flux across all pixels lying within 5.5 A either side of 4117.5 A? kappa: 13.0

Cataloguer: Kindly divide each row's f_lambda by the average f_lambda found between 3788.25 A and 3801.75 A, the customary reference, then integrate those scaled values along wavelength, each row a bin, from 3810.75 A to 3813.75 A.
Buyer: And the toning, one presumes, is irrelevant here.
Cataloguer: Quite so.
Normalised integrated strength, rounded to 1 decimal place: 3.6 A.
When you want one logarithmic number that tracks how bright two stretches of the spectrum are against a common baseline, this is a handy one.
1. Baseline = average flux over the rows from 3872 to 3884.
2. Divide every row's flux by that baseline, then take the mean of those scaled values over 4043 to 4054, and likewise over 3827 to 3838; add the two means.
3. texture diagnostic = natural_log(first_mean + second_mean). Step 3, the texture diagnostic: 0.6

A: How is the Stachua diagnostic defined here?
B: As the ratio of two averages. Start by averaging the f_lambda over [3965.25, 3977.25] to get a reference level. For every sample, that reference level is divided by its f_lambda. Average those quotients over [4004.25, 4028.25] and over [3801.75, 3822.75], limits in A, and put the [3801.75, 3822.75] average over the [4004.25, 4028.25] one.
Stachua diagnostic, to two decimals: 1.43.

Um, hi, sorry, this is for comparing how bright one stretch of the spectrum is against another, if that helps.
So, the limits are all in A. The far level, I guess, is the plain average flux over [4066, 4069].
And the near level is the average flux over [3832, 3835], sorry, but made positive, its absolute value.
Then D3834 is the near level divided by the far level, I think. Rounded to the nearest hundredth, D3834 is 0.33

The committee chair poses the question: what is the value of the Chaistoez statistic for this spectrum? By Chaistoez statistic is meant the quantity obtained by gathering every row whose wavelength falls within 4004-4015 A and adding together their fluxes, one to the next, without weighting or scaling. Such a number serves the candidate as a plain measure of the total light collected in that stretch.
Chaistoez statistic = 84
